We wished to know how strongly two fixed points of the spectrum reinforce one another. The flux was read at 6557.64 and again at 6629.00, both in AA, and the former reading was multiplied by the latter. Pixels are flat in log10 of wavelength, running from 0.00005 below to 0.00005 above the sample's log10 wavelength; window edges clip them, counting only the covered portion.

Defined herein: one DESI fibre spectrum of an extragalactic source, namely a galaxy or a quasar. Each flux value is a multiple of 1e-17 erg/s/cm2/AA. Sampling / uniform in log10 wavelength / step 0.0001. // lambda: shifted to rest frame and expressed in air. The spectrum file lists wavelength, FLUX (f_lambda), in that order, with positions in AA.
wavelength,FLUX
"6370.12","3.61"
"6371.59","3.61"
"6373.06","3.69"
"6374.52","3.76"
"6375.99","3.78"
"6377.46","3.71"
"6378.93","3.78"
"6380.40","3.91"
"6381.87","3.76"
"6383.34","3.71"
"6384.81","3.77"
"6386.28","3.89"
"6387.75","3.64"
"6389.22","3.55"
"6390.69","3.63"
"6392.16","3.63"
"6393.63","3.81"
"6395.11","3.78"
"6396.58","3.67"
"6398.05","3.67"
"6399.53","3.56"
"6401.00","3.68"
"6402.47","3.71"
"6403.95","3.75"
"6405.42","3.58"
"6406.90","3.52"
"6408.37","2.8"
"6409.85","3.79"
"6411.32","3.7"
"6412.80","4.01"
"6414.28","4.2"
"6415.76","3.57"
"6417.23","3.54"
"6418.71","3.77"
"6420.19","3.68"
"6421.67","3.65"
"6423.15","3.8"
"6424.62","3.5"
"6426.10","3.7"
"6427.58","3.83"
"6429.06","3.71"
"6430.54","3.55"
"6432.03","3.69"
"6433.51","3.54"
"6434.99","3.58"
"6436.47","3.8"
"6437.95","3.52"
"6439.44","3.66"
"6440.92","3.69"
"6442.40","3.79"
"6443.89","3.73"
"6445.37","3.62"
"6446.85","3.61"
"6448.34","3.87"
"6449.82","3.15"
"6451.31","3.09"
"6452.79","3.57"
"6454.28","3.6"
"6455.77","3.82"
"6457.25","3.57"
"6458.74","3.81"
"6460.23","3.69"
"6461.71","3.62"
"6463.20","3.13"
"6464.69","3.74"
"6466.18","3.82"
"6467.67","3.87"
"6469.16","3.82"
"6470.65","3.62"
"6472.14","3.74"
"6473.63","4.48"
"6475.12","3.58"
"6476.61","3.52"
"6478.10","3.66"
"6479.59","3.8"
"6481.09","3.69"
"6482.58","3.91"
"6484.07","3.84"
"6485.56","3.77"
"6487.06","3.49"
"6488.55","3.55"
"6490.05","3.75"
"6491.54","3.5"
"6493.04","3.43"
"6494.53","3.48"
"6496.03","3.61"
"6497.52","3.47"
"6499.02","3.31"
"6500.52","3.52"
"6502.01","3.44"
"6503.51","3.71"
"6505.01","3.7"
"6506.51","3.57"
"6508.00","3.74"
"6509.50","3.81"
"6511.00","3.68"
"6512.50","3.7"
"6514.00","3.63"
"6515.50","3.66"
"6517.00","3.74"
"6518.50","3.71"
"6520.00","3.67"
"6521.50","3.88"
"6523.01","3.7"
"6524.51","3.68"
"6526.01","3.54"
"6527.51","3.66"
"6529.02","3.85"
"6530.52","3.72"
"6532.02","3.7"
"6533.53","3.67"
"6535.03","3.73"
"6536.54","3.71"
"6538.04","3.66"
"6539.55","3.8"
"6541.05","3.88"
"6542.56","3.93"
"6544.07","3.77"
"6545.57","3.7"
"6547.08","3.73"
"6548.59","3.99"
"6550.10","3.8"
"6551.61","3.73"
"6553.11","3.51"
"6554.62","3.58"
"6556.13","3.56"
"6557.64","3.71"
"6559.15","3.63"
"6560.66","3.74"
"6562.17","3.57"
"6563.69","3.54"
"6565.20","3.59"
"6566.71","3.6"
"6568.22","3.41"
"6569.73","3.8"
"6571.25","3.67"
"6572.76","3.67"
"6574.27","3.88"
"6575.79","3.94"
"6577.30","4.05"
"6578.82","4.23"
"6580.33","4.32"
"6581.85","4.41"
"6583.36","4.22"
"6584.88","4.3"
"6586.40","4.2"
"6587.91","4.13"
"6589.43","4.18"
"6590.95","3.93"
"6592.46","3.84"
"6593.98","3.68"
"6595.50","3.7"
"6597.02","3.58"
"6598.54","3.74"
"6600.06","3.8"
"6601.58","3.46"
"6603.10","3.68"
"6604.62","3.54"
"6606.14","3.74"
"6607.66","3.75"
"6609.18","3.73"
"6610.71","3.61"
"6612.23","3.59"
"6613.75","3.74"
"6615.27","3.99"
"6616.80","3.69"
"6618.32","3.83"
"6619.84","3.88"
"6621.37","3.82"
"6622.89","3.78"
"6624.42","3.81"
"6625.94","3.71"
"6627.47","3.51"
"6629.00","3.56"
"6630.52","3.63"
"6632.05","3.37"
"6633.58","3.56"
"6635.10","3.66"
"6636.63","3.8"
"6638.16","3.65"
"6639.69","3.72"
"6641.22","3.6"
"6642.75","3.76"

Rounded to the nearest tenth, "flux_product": 13.2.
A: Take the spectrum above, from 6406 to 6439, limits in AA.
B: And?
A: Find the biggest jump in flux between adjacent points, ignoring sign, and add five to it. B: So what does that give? 5.99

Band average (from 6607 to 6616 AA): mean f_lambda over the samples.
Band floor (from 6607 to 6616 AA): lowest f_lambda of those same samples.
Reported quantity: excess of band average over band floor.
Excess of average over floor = 0.145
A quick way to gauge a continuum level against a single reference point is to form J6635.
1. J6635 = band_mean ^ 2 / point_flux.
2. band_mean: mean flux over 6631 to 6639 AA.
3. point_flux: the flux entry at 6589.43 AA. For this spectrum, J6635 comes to 3.11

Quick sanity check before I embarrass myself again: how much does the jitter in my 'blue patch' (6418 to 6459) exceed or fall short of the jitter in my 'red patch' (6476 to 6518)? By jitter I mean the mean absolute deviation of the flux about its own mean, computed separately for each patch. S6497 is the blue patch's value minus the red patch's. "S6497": 0.006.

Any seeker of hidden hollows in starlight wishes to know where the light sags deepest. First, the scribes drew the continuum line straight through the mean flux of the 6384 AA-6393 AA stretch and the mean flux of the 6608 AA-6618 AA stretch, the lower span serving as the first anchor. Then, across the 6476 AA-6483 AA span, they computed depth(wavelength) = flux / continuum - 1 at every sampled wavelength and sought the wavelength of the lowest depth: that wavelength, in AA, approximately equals 6476.61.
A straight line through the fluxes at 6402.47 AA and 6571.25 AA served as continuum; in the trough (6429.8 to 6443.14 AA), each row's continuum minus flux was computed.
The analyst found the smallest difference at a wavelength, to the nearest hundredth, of 6436.47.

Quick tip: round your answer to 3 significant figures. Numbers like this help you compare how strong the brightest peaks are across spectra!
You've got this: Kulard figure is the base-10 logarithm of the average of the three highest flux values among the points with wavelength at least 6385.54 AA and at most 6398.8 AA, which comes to 0.583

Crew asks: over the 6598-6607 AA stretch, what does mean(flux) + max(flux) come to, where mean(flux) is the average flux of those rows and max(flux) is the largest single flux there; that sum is 7.46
